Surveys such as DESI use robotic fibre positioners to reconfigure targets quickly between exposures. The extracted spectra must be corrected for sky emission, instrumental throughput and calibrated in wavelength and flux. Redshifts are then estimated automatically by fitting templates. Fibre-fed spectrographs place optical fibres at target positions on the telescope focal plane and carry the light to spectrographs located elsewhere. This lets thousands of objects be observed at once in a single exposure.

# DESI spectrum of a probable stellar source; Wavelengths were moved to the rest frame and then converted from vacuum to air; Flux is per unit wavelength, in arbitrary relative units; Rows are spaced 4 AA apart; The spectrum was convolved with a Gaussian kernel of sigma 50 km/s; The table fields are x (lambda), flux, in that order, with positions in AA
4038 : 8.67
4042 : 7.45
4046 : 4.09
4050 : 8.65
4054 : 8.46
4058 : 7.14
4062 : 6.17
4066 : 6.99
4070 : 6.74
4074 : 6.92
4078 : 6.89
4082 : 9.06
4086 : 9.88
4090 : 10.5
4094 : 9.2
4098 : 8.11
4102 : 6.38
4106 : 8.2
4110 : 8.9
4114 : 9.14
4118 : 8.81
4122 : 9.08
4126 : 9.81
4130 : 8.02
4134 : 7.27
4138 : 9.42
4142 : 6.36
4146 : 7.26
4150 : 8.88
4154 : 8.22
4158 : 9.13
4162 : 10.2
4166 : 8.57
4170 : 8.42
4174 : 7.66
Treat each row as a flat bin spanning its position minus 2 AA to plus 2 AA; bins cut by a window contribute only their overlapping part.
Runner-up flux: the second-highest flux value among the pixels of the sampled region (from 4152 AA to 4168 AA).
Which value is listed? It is 9.13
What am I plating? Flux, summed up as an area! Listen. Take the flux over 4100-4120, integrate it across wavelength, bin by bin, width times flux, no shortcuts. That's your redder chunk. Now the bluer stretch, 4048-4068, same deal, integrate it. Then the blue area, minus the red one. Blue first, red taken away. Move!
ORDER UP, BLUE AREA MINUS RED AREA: -16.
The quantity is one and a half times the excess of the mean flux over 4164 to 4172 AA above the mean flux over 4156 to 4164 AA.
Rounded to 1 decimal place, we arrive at -1.8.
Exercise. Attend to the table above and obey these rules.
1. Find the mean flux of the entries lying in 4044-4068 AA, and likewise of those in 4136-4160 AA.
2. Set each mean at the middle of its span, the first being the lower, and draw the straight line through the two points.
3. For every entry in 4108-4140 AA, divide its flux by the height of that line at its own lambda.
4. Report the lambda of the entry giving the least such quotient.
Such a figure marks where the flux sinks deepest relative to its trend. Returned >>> 4134 AA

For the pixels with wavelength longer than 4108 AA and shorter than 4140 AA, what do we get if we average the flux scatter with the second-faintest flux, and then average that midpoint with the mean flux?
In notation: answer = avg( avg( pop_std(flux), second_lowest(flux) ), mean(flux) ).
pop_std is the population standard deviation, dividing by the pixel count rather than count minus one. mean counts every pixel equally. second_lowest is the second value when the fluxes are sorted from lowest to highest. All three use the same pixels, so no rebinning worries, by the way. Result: 6.60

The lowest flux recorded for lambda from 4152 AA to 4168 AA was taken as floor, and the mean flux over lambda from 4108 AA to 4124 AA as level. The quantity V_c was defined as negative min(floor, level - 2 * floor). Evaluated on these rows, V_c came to 7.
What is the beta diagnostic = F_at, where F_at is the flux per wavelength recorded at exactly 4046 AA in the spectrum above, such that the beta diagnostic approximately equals 4.09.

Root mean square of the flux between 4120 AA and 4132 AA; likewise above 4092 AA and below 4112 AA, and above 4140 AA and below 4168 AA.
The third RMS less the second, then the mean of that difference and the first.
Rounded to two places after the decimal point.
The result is 4.62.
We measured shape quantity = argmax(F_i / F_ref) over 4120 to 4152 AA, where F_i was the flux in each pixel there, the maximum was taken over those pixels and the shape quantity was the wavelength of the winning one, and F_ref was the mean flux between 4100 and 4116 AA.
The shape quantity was 4126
